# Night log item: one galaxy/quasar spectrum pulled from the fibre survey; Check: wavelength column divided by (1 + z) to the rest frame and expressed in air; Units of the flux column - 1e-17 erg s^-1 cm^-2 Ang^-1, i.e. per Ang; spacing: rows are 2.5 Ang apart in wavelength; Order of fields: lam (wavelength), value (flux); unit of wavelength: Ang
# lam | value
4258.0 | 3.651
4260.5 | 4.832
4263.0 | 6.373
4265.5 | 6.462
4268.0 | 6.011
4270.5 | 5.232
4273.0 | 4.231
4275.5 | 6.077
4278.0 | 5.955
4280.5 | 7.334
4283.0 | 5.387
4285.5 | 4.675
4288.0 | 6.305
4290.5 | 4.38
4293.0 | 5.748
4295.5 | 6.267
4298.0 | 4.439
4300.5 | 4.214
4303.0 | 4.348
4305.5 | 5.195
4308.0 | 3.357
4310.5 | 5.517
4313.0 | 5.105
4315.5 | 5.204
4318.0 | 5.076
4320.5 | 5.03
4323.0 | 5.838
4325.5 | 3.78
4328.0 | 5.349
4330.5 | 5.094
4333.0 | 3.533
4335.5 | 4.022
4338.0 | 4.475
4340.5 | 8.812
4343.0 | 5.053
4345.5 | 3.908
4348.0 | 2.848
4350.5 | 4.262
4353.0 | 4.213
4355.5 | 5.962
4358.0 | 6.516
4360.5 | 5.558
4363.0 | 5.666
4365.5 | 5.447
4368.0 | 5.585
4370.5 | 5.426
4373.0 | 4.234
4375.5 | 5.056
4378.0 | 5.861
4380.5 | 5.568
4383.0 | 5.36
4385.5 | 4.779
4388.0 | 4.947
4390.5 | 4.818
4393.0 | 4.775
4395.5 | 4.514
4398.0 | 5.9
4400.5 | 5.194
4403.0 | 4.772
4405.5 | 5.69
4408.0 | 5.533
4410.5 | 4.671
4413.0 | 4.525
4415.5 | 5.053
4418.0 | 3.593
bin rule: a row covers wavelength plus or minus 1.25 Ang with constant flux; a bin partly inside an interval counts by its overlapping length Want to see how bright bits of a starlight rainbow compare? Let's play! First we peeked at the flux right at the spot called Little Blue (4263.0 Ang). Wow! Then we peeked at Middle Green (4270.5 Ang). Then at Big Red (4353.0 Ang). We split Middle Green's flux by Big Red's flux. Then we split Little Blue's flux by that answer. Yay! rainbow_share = 5.1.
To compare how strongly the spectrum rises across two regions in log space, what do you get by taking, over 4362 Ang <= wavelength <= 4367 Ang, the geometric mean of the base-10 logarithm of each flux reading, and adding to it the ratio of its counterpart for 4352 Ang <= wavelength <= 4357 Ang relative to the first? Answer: 1.68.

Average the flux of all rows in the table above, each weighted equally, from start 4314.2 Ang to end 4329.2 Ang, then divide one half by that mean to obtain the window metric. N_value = 0.0991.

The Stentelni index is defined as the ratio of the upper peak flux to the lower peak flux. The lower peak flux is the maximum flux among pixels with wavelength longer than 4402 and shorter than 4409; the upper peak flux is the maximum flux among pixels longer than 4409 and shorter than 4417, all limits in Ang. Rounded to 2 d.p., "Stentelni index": 0.89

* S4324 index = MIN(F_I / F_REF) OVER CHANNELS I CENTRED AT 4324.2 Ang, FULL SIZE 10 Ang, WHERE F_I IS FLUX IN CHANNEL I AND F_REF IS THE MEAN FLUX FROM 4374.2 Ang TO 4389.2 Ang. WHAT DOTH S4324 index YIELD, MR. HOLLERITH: 0.72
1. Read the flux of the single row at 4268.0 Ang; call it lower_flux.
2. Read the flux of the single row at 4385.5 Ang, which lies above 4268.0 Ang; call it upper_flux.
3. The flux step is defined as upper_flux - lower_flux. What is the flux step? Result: -1.2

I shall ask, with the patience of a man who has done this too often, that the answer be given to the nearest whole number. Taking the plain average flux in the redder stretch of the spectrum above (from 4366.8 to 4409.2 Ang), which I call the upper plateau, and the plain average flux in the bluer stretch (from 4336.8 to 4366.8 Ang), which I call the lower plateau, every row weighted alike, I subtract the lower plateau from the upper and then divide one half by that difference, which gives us -10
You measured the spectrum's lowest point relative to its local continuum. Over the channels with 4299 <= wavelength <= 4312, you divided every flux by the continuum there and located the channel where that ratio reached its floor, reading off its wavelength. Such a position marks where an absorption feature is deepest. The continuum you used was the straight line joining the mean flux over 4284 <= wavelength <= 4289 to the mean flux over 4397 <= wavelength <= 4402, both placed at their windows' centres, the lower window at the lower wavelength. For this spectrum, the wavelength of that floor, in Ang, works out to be 4308.0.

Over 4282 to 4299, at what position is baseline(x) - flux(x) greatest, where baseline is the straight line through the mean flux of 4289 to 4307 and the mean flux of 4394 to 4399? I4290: 4290.5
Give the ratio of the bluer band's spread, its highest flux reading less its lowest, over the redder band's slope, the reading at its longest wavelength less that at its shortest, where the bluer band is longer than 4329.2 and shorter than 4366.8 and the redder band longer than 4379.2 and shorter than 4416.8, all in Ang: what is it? -11.6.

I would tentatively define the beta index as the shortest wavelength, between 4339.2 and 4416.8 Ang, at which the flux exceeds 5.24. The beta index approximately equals 4340.5 Ang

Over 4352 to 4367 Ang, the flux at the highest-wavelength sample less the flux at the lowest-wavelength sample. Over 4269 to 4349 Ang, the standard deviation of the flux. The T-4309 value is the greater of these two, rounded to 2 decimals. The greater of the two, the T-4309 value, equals 1.23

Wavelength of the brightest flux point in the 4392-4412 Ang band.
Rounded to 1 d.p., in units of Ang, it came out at 4398.0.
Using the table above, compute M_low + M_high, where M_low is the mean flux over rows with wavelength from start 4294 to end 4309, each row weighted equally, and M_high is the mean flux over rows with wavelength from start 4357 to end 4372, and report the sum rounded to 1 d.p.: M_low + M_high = 10.3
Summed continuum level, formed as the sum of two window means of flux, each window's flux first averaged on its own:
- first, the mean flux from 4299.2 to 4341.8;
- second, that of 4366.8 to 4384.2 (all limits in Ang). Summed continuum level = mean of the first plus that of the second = 10.2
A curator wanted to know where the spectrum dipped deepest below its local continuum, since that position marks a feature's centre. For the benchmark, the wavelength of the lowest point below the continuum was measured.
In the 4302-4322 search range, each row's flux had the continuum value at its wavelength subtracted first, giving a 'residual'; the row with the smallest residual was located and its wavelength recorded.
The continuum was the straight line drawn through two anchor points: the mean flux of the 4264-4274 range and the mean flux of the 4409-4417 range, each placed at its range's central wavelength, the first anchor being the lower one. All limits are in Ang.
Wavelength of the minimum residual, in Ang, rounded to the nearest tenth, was 4308.0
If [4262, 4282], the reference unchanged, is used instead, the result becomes 4273.0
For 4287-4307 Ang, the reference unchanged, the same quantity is 4300.5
